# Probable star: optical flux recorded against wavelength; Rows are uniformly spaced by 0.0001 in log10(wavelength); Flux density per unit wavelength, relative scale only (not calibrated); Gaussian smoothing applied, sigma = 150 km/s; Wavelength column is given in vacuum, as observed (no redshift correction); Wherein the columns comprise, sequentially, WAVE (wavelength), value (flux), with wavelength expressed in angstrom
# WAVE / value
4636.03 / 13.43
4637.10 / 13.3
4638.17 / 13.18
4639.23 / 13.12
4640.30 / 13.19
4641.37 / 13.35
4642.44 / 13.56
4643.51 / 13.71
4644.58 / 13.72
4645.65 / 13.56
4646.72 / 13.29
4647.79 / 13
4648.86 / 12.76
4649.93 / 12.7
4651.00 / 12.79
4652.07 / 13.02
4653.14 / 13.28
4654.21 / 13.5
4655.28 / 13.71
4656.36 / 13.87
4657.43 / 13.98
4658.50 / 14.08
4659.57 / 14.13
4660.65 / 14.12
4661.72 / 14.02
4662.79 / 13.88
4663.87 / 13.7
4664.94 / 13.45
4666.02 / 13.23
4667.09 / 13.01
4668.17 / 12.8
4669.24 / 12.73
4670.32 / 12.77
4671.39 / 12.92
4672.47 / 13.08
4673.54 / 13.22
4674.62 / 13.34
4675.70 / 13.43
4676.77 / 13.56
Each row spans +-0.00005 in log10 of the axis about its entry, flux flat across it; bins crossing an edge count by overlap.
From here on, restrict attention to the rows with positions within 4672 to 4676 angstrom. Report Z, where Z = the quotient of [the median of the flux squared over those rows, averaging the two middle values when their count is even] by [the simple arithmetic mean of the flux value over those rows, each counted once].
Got 13.3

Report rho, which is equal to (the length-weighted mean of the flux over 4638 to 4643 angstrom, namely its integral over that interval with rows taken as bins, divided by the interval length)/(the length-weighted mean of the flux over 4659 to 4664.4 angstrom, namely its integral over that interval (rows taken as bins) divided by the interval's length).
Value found 0.95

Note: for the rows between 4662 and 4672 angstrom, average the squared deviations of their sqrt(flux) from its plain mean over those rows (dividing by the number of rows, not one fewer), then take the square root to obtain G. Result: 0.055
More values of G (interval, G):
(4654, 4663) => 0.026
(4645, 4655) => 0.042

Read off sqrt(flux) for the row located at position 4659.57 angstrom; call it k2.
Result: 3.76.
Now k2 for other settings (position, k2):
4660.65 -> 3.76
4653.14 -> 3.64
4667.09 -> 3.61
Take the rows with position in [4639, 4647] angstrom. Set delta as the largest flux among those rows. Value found 13.72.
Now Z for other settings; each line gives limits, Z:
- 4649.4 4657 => 13.3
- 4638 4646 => 13.5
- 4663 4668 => 13.3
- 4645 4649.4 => 13.1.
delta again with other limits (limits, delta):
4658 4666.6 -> 14.13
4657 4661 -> 14.13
